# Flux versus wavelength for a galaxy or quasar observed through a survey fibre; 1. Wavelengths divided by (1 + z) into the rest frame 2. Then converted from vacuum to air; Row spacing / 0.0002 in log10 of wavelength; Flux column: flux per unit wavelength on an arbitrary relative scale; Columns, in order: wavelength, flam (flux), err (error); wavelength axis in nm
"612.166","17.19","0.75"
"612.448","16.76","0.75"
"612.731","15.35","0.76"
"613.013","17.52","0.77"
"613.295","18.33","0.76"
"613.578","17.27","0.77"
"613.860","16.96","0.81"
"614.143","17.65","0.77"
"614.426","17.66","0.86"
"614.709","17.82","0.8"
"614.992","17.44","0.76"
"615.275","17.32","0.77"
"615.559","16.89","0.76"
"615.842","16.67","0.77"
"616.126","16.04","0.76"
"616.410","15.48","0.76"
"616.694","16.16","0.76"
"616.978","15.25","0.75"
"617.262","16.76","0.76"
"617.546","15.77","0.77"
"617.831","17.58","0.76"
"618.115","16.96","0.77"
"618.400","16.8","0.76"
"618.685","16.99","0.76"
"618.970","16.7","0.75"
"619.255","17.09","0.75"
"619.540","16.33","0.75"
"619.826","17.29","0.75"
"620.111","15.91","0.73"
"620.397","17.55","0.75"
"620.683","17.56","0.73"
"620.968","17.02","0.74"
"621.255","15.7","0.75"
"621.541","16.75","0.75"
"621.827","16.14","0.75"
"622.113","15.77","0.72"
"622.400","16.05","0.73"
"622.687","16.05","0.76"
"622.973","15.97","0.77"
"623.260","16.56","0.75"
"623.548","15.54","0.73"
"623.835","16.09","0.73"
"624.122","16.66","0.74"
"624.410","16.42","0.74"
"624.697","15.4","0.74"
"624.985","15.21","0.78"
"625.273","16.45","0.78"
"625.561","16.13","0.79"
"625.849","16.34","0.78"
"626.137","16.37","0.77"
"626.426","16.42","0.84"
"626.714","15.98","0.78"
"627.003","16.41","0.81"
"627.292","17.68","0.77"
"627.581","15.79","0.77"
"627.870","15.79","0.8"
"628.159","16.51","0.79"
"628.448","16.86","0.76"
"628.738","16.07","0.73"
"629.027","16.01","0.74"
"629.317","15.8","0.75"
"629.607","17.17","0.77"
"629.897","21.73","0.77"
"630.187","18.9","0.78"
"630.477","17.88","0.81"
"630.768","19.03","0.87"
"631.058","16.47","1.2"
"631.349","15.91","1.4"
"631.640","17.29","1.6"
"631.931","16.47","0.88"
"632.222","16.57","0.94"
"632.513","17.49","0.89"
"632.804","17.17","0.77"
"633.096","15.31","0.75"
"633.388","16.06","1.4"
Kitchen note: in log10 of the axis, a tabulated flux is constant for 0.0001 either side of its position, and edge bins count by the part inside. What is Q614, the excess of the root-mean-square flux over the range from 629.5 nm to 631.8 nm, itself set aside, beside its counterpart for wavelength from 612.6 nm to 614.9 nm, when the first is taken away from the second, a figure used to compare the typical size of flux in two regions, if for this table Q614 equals -0.79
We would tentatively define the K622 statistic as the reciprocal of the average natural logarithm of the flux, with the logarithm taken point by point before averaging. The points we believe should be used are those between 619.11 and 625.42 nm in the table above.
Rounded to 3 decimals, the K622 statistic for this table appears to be 0.358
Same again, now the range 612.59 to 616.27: 0.352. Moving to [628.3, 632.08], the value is 0.351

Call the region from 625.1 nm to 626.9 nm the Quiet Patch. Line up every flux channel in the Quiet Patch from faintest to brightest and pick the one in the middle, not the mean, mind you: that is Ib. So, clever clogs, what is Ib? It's 16.4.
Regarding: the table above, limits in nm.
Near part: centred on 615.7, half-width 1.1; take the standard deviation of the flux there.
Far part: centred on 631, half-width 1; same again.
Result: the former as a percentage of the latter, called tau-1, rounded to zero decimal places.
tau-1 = 65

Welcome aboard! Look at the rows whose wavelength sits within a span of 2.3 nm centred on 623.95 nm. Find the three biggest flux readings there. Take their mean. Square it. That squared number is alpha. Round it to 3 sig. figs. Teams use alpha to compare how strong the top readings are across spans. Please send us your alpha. 274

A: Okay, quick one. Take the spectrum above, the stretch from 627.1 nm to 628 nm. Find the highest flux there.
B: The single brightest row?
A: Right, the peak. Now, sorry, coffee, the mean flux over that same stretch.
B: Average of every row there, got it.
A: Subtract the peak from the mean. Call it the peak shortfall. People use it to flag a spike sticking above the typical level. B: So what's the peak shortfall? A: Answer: -1.3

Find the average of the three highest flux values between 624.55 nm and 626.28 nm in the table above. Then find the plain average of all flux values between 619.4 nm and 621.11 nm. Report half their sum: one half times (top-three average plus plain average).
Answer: 16.7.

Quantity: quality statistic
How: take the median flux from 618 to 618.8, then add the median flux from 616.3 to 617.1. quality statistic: 32.4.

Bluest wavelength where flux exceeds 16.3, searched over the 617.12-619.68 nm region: 617.262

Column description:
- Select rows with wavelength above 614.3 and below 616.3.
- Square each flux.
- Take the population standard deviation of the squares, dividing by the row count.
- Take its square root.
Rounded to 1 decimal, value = 4.4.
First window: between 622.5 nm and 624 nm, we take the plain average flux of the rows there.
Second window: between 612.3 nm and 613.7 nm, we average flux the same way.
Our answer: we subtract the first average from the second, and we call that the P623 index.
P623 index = 1.0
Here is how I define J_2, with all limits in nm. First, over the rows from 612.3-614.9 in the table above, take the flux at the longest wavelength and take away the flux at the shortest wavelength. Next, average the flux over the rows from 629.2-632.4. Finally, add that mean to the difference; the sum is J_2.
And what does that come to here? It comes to 18.6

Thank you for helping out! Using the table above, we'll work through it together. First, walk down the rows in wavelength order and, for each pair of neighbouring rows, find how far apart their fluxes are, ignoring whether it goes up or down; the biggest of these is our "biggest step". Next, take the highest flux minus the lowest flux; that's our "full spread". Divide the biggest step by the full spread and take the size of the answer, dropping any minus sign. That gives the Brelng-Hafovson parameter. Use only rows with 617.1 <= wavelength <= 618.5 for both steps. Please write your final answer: 1.00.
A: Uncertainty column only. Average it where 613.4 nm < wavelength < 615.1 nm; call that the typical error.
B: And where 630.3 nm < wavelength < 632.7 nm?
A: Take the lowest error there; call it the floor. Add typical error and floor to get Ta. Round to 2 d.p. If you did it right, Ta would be 1.60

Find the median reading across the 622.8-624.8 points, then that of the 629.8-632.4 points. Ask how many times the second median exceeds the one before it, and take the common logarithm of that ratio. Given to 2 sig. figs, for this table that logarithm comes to 0.031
